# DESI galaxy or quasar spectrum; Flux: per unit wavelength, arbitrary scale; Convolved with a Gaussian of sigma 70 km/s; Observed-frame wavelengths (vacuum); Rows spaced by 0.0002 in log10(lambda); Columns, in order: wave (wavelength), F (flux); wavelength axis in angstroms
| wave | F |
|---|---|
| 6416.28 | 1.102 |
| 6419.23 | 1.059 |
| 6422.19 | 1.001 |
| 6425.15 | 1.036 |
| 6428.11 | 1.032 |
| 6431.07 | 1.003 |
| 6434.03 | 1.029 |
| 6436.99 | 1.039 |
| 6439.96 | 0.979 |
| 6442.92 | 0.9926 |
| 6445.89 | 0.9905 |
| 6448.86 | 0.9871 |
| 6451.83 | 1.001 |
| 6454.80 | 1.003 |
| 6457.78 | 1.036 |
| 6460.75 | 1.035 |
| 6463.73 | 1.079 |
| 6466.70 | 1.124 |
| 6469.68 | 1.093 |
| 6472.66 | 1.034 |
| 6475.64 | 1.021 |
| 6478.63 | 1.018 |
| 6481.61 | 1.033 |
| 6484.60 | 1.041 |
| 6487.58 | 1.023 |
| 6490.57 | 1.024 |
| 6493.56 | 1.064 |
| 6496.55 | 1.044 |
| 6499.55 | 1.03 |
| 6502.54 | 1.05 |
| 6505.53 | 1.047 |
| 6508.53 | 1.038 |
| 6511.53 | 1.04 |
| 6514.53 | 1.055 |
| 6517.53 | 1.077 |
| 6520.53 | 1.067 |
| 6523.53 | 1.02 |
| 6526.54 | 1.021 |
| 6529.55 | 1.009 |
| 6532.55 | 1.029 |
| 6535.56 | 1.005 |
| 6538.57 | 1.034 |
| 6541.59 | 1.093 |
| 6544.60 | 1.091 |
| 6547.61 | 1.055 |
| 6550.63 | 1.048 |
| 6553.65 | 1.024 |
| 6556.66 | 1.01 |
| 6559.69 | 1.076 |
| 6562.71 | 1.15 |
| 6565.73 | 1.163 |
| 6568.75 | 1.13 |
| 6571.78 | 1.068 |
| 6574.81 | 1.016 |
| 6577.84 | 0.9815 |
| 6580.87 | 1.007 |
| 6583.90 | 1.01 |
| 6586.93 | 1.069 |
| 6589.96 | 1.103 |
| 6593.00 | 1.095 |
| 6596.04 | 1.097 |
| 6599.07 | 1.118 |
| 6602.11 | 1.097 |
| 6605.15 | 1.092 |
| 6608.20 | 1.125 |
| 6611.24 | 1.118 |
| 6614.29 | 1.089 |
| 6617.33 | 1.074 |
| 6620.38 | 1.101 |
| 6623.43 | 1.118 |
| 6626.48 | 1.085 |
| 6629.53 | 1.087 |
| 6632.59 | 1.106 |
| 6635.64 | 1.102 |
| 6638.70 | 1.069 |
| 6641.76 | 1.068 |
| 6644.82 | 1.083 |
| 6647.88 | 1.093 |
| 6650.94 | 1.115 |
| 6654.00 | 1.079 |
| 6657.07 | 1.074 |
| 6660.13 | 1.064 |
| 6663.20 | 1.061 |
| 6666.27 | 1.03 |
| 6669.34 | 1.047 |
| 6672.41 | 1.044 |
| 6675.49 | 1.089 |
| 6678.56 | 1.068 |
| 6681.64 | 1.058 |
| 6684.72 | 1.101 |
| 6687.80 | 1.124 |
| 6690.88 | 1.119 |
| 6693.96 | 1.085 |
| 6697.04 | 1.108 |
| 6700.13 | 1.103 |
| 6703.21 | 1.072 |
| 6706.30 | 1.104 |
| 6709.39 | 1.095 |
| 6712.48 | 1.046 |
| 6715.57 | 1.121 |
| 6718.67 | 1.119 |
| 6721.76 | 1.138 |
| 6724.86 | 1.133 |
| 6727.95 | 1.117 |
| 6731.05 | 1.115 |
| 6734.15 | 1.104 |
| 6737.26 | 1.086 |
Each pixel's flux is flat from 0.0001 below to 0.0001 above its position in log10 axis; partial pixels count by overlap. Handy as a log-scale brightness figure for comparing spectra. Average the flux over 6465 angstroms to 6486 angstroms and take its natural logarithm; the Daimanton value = 0.051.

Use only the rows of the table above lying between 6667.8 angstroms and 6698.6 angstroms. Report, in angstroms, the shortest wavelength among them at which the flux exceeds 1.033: 6669.34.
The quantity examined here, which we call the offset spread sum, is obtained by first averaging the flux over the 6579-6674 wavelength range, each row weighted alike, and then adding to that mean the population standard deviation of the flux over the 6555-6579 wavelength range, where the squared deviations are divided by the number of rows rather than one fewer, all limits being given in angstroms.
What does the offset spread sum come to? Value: 1.15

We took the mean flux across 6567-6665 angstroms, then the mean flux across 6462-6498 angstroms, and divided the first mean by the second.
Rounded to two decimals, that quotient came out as 1.03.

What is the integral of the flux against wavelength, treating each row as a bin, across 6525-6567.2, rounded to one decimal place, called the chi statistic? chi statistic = 44.6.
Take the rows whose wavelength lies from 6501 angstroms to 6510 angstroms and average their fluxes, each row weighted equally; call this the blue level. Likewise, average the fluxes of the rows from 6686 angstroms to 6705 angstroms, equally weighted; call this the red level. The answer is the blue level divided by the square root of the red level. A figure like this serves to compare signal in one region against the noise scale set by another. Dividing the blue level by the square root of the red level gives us 0.996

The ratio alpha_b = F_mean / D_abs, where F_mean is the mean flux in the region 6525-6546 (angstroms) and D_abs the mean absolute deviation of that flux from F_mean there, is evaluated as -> 35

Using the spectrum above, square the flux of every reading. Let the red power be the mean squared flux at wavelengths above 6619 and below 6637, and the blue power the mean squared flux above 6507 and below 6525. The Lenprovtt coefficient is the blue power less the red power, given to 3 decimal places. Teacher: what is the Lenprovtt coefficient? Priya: -0.108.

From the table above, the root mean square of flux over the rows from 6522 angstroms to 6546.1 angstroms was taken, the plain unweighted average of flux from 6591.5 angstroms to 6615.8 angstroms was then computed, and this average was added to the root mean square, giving 2.142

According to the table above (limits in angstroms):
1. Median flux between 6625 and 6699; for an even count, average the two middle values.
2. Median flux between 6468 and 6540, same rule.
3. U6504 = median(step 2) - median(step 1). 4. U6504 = -0.050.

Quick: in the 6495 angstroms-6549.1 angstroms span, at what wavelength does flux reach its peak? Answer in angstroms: 6541.59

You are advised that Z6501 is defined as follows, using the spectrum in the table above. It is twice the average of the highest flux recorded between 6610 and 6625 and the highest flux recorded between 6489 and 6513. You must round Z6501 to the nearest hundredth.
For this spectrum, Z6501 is 2.18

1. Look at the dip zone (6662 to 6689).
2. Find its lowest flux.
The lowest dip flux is 1.03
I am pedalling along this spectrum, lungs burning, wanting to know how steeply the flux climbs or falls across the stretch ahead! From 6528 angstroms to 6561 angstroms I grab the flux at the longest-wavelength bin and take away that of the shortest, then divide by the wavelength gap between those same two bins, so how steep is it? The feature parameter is 0.0022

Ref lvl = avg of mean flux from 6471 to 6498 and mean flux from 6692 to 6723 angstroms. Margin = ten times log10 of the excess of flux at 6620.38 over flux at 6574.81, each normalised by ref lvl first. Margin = -11.0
